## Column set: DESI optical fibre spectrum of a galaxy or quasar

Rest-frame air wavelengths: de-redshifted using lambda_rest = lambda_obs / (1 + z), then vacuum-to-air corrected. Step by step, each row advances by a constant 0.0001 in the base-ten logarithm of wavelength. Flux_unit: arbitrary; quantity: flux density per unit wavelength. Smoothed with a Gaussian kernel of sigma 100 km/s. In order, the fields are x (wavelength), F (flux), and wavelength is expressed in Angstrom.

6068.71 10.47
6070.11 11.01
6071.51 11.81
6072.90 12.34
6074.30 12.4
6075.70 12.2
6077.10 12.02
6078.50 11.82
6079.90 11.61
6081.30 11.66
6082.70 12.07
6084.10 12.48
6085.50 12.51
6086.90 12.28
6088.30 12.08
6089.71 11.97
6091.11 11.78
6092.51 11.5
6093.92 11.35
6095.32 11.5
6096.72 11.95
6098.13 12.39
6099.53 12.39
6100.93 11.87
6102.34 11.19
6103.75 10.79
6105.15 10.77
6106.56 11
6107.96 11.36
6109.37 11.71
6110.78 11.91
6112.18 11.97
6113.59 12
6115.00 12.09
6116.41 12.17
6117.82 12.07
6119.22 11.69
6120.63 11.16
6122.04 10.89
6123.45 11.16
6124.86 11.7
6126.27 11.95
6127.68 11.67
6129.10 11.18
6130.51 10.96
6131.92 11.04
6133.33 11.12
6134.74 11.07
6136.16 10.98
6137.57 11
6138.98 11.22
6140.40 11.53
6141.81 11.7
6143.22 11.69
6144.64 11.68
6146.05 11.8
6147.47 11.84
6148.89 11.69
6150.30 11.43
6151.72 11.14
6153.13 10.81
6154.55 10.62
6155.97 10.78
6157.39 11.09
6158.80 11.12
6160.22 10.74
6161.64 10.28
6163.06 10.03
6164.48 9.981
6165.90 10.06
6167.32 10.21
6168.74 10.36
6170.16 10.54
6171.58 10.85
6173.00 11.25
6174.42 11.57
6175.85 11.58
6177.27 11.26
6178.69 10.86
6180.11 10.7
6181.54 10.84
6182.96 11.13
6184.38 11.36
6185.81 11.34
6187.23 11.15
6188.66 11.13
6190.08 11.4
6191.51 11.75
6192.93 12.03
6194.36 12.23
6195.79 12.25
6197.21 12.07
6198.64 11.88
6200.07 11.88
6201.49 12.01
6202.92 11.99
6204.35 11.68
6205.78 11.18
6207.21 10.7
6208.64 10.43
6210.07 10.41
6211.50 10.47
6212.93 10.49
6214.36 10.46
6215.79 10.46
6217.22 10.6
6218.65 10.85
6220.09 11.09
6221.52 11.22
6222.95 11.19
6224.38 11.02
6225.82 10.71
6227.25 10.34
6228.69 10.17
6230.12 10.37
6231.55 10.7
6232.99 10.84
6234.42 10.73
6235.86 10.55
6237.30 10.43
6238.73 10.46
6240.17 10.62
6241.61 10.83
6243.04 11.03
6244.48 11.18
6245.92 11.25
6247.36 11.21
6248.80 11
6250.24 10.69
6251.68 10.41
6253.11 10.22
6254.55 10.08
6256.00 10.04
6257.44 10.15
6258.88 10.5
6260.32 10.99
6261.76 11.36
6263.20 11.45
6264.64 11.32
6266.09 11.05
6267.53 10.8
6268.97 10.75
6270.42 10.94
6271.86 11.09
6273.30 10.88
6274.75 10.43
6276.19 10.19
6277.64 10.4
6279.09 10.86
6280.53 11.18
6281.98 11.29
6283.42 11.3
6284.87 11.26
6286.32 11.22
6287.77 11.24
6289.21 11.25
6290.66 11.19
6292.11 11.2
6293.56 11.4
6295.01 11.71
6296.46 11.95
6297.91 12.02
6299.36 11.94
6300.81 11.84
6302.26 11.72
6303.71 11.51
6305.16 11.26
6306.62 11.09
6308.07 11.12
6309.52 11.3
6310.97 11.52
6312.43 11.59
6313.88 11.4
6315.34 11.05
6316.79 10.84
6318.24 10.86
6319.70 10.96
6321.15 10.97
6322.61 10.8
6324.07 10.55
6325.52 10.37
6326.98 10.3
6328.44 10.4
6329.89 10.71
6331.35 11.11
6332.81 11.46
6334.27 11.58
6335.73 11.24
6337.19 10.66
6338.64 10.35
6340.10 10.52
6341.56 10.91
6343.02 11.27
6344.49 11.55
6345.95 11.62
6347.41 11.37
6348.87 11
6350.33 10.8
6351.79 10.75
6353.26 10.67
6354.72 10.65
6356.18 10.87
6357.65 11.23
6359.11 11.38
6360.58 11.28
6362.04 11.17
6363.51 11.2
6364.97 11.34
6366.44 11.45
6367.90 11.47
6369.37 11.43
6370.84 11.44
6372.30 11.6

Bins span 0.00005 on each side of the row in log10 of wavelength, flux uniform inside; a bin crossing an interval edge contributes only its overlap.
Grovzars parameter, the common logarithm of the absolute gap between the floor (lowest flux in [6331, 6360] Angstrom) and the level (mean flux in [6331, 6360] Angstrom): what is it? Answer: -0.16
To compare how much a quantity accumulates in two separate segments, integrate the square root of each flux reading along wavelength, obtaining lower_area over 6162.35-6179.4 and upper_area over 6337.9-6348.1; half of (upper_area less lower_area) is -11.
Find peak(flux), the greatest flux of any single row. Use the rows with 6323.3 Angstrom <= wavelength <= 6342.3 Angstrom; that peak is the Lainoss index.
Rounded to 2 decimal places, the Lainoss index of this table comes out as 11.58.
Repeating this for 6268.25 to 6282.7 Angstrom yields 11.29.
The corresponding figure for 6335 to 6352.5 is 11.62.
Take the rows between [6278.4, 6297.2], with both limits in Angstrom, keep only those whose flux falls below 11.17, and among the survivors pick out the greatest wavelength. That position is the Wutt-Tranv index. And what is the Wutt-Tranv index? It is 6279.09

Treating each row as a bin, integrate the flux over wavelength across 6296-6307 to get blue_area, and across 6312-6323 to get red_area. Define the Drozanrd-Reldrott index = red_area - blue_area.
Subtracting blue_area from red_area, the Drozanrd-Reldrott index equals -7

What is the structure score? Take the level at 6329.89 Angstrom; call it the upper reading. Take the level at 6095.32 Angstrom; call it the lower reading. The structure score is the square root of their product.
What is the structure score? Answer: 11.1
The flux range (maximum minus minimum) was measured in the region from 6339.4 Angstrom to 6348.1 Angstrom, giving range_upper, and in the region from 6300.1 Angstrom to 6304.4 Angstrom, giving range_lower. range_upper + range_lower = 1.43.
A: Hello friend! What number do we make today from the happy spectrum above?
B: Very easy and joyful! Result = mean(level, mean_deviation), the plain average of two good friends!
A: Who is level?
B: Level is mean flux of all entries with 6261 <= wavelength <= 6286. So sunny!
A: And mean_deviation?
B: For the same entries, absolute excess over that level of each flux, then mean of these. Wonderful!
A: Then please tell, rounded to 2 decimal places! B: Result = 5.64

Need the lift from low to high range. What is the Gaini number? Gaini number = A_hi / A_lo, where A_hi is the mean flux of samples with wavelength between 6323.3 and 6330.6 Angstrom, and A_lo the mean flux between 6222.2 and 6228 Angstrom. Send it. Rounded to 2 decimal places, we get 0.97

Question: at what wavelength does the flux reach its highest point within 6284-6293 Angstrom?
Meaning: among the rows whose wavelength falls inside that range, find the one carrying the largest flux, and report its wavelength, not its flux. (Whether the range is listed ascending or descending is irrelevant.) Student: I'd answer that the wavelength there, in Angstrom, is 6284.87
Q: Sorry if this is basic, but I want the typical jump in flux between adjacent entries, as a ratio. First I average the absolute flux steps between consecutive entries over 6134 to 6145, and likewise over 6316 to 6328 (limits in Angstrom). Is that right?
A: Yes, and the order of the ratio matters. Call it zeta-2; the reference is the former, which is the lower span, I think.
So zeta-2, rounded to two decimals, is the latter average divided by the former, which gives 0.96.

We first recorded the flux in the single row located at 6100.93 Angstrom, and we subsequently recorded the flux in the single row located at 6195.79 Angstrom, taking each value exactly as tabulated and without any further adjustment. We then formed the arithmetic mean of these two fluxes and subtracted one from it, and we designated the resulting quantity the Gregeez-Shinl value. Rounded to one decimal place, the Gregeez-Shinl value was 11.1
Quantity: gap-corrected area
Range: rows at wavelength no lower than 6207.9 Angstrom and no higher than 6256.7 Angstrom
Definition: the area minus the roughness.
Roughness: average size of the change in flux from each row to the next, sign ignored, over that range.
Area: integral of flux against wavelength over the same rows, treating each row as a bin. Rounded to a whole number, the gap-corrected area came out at 520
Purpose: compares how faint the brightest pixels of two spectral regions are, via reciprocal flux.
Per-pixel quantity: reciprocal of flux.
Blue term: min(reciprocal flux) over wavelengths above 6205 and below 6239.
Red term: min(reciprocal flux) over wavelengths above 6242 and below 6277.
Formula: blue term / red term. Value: 1.02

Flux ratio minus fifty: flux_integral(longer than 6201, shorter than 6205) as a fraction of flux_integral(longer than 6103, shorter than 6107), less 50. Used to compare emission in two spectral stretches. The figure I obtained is -48.9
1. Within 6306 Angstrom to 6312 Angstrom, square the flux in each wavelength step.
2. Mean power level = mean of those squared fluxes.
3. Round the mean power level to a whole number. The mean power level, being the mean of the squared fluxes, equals 127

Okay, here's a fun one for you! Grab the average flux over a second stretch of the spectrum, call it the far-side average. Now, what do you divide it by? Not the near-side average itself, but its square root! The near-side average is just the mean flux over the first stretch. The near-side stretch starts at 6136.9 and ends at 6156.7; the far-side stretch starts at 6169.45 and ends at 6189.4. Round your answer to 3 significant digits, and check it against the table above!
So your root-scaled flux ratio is 3.30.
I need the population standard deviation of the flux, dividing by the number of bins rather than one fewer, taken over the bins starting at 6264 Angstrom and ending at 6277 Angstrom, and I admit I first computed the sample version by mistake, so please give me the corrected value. 0.32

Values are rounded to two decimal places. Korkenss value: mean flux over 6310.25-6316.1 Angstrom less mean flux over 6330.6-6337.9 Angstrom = 0.18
